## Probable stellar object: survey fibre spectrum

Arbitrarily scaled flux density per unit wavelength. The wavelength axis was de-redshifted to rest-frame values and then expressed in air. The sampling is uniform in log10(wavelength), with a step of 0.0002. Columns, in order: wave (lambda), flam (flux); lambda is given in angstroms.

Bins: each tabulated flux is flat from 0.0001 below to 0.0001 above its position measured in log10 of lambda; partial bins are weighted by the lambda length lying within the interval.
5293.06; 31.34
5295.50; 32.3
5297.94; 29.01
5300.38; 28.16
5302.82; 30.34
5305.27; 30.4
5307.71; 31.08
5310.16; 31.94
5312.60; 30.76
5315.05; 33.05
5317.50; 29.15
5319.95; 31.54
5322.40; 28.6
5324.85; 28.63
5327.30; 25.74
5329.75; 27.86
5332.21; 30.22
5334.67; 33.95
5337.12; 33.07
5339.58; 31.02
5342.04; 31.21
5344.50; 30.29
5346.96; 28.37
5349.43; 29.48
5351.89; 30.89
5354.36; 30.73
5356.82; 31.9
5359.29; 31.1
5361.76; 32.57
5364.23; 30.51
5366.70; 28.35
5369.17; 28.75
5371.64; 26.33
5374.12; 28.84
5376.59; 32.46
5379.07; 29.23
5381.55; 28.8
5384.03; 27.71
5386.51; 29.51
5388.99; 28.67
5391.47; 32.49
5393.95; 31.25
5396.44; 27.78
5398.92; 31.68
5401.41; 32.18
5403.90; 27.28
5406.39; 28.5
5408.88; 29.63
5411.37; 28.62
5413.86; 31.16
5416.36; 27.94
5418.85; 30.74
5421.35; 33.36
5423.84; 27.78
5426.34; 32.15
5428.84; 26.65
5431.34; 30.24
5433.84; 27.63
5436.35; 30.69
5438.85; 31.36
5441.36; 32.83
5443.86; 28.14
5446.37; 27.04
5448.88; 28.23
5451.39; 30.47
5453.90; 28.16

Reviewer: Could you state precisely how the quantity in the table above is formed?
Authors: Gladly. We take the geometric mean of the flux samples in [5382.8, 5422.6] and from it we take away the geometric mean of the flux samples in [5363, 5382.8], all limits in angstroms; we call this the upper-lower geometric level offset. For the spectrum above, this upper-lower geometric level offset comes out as 0.74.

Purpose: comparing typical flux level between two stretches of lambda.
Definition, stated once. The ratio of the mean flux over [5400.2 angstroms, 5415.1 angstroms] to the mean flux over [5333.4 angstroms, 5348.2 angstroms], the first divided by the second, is 0.94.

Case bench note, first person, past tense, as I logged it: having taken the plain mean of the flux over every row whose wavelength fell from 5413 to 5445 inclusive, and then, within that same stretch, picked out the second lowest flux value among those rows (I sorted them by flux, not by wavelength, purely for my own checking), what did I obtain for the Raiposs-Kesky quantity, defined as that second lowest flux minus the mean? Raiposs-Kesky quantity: -2.4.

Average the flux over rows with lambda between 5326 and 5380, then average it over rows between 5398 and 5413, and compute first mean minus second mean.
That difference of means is 0.5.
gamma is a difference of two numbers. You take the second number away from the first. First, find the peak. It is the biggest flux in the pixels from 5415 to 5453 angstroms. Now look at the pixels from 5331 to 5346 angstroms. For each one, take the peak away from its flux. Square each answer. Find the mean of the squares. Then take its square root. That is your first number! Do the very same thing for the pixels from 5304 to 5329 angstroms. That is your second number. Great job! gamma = -1.60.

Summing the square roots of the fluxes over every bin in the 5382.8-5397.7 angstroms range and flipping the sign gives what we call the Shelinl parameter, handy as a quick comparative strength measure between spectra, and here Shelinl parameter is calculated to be -32.6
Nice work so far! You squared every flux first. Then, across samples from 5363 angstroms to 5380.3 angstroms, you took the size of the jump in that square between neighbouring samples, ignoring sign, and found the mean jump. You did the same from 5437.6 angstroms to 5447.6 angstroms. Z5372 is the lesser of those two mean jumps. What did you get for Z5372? 140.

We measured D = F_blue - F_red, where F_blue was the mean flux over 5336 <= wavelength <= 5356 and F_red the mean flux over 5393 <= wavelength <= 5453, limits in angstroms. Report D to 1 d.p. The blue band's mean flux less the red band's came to 0.9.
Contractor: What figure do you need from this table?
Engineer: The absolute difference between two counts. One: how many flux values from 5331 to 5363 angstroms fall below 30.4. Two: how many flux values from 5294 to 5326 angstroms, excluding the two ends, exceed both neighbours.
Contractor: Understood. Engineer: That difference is 1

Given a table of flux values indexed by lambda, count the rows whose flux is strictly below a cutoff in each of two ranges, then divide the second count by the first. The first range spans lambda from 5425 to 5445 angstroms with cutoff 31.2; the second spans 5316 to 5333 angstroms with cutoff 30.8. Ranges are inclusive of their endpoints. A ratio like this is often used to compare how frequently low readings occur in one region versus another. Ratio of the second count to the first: 1.2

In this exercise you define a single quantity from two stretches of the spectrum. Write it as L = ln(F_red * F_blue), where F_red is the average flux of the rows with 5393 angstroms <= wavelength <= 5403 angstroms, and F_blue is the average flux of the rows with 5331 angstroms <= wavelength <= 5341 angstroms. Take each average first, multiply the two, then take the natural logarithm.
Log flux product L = 6.89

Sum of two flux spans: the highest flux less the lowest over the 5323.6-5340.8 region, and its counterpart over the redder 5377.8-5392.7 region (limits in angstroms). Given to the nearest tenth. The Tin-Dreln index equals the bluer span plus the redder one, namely 13.0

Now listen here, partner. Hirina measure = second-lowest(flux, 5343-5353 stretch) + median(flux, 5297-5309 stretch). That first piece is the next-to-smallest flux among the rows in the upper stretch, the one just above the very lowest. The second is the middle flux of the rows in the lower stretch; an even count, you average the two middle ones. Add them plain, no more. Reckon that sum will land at 59.8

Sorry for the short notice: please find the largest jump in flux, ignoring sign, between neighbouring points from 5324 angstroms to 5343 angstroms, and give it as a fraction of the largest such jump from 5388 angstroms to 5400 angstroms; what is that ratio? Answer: 1.0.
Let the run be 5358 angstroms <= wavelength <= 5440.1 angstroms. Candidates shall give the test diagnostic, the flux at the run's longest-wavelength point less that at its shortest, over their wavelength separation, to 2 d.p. 0.00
